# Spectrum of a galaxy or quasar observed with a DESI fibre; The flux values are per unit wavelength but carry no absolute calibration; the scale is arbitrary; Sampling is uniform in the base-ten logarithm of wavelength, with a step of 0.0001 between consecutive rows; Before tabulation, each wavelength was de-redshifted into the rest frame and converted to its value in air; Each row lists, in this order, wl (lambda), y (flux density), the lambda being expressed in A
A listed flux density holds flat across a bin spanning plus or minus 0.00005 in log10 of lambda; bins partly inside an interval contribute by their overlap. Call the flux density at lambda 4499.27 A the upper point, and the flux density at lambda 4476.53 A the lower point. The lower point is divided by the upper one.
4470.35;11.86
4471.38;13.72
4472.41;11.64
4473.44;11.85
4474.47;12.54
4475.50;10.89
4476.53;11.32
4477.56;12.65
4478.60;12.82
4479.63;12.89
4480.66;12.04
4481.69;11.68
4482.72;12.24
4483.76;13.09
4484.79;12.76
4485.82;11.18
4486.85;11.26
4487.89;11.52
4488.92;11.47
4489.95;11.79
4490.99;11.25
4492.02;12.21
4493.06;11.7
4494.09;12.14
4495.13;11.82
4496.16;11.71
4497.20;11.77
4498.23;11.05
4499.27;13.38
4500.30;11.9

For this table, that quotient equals 0.85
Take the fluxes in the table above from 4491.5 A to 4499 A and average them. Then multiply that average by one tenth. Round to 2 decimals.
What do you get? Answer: 1.18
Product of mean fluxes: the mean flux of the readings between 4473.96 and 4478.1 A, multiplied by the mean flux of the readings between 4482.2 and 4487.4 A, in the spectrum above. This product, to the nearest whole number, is 143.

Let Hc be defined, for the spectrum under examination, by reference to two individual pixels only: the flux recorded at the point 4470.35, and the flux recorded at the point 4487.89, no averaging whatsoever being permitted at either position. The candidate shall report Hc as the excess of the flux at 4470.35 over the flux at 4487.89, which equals 0.3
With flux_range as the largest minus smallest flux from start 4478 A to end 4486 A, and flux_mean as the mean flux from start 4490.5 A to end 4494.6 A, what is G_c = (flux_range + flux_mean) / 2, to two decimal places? 6.87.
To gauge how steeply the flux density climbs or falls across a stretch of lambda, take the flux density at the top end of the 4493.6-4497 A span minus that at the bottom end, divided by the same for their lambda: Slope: -0.21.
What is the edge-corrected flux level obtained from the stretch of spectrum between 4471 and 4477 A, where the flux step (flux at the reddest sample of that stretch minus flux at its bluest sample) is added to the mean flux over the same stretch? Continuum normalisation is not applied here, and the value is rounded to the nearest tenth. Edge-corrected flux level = 9.6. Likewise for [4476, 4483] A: 13.2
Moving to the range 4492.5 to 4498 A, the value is 11.9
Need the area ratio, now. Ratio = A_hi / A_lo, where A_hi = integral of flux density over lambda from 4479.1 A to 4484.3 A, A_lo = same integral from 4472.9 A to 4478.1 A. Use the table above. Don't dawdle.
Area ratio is 1.047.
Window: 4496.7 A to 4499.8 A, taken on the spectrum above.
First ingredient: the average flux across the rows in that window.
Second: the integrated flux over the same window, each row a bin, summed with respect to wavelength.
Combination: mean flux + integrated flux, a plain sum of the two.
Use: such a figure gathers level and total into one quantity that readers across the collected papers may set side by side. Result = 49.6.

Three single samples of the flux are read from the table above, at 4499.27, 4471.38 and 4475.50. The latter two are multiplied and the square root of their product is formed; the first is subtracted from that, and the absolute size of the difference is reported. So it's 1.2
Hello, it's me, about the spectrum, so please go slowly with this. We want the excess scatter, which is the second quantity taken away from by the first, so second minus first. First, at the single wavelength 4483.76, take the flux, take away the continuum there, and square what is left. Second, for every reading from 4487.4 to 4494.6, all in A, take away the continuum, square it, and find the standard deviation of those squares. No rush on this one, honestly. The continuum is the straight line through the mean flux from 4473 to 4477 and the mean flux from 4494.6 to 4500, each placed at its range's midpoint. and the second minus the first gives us -1.6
